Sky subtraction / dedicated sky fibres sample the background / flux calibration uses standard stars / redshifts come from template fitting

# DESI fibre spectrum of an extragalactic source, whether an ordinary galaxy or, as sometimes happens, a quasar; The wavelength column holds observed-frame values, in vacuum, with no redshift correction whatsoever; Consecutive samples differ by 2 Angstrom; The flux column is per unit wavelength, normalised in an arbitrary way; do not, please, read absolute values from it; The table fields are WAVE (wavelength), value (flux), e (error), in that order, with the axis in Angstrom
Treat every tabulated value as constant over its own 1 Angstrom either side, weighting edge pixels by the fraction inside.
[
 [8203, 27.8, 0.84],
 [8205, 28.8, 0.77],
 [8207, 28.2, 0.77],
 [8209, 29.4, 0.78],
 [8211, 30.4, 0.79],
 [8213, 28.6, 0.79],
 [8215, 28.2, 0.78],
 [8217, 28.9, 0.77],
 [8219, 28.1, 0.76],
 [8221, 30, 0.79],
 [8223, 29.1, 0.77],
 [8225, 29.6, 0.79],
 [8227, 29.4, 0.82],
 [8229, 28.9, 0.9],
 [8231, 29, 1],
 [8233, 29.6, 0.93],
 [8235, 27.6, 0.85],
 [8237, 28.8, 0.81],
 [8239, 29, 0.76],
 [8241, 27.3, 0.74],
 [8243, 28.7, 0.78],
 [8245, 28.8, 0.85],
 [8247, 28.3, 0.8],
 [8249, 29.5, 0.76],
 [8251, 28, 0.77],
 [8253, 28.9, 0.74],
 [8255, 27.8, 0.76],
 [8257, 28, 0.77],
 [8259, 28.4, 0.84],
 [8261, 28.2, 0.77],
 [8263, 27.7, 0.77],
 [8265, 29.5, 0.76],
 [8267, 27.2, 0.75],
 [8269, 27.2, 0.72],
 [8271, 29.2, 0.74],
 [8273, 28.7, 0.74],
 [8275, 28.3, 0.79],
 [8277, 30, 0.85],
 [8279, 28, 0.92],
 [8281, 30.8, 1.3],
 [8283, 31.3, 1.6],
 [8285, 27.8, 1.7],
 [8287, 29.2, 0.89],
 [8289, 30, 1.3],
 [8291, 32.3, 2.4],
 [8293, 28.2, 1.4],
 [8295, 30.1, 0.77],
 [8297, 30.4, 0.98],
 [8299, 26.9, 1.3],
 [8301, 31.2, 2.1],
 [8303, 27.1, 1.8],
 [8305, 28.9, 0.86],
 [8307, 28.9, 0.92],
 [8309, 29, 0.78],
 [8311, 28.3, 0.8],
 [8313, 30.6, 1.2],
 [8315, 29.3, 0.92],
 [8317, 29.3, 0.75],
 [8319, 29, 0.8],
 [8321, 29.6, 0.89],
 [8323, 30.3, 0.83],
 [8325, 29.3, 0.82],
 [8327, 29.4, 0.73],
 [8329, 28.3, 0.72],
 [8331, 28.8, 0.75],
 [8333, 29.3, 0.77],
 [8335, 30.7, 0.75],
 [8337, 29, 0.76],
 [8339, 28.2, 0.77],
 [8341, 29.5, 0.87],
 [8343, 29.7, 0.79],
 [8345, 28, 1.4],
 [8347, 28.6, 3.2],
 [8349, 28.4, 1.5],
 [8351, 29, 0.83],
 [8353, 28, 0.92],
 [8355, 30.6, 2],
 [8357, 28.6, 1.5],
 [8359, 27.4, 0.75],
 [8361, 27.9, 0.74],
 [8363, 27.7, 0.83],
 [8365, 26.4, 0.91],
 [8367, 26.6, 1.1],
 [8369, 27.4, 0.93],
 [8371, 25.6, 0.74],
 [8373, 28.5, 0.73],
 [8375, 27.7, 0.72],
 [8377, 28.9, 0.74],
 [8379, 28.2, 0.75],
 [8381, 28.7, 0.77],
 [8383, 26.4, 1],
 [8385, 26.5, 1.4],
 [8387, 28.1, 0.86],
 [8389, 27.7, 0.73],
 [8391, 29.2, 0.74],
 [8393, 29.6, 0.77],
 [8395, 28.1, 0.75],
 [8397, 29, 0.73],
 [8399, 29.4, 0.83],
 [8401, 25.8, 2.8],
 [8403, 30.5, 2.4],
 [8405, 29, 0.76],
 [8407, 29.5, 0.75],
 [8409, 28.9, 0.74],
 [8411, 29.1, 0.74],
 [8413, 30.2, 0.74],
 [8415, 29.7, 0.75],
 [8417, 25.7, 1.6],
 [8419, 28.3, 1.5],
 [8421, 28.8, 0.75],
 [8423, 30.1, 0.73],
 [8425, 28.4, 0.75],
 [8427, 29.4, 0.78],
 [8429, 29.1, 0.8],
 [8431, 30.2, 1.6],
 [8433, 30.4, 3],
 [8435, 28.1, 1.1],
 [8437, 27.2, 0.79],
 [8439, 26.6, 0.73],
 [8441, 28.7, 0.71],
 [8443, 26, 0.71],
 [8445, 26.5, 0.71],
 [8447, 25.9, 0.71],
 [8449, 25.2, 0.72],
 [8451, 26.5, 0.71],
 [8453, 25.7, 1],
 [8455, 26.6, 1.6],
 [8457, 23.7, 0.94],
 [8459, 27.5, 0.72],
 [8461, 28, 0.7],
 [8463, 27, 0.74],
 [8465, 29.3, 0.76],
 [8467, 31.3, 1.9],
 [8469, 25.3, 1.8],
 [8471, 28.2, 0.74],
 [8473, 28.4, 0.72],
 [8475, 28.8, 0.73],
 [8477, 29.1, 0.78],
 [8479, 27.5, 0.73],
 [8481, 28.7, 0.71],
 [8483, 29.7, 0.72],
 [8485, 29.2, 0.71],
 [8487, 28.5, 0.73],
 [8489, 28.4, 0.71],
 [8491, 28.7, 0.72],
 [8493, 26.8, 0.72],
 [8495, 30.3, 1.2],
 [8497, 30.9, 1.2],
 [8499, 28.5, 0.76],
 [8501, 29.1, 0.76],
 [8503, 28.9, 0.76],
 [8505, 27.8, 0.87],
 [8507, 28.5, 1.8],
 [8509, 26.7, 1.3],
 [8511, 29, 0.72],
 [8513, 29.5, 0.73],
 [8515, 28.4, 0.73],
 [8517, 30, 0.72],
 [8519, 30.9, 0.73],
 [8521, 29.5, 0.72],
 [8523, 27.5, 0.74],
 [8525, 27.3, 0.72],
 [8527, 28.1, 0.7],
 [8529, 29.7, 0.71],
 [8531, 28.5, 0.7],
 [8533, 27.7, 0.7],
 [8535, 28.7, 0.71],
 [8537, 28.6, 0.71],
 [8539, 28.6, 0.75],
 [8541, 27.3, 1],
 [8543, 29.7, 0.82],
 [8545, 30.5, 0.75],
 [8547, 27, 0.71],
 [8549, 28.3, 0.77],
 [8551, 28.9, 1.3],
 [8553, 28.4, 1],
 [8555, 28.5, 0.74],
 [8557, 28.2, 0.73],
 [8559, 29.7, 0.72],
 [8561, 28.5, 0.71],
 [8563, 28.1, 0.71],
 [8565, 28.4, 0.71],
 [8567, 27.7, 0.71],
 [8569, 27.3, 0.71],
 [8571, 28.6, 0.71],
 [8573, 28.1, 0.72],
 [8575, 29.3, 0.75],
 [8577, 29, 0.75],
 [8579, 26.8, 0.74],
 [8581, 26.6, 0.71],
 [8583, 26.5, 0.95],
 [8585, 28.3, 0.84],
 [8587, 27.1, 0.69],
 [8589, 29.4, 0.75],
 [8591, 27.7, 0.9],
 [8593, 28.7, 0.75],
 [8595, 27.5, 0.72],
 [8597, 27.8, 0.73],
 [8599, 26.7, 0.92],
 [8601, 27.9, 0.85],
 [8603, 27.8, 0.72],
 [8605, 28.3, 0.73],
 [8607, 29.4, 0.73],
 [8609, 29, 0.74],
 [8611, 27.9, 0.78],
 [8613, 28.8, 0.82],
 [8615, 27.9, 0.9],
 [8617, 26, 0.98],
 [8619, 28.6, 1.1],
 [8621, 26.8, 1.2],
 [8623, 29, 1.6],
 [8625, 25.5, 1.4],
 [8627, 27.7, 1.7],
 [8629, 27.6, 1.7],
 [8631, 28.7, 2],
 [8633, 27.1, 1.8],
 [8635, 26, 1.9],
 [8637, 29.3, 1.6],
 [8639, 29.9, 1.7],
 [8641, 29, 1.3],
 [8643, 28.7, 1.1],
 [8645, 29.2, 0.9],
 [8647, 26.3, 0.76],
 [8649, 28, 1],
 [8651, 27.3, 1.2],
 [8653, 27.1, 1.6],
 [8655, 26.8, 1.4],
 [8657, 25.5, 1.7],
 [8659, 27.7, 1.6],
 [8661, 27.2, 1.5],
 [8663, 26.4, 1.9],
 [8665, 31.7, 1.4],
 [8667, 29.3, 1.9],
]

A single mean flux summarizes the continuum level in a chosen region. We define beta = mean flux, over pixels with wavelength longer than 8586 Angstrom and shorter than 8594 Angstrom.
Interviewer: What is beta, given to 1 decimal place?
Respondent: 28.2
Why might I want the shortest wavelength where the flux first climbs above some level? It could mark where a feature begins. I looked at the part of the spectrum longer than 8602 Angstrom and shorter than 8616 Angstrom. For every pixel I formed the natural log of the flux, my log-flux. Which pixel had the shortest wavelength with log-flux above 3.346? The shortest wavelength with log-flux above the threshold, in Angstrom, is 8607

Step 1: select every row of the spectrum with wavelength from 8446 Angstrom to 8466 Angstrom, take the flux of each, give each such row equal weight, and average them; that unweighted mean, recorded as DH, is 26.5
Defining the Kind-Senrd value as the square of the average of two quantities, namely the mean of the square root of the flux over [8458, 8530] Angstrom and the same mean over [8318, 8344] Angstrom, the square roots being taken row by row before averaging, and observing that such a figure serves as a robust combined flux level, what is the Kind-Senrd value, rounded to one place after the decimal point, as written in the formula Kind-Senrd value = 29.0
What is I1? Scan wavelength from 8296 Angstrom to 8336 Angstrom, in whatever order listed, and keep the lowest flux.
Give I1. 26.9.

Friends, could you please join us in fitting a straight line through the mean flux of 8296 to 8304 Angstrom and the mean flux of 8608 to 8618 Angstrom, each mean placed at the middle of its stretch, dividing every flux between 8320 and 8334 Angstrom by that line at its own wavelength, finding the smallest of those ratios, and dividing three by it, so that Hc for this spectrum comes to 3.05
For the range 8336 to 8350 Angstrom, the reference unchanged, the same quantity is 3.08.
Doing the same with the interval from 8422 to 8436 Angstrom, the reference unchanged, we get 3.04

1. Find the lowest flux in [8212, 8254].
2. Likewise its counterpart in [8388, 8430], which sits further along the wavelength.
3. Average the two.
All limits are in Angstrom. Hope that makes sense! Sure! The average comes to 26.5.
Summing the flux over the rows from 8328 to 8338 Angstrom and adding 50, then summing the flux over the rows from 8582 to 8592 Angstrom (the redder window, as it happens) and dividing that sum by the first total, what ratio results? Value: 0.71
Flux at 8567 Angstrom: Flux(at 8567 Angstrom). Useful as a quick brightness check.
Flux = 27.7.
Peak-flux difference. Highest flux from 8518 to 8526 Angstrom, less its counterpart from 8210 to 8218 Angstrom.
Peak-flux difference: 0.5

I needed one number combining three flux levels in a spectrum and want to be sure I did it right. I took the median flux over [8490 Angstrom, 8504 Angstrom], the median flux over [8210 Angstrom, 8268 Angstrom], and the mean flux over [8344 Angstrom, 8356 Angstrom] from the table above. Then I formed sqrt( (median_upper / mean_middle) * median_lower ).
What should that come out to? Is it 5.38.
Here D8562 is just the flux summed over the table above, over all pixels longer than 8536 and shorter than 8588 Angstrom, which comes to 734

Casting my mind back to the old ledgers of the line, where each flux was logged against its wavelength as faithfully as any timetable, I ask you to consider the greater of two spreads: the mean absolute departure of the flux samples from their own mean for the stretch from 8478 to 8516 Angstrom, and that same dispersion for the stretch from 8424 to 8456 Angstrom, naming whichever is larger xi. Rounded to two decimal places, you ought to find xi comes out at 1.45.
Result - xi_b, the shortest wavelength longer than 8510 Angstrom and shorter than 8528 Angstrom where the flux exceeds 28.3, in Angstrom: 8511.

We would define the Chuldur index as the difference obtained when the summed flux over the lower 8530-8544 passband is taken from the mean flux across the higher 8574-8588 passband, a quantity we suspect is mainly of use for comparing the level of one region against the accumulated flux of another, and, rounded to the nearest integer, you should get -171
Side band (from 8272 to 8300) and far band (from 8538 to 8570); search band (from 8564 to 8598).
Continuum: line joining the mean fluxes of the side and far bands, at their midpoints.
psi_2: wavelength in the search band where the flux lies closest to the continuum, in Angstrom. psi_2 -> 8565 Angstrom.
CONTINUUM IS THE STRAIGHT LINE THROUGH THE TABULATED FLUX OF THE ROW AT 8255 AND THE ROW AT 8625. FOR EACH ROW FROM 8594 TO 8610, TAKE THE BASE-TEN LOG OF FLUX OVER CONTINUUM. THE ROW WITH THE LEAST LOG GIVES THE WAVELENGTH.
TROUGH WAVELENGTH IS 8599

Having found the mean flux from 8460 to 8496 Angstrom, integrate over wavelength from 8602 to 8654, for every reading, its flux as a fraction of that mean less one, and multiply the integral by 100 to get -101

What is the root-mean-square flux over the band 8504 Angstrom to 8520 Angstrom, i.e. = 28.9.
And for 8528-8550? 28.6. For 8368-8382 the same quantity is 27.9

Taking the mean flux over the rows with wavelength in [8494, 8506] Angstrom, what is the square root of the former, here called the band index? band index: 5.41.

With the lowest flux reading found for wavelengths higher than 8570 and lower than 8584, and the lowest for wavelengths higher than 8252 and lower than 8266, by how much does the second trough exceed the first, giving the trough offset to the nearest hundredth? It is 1.20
